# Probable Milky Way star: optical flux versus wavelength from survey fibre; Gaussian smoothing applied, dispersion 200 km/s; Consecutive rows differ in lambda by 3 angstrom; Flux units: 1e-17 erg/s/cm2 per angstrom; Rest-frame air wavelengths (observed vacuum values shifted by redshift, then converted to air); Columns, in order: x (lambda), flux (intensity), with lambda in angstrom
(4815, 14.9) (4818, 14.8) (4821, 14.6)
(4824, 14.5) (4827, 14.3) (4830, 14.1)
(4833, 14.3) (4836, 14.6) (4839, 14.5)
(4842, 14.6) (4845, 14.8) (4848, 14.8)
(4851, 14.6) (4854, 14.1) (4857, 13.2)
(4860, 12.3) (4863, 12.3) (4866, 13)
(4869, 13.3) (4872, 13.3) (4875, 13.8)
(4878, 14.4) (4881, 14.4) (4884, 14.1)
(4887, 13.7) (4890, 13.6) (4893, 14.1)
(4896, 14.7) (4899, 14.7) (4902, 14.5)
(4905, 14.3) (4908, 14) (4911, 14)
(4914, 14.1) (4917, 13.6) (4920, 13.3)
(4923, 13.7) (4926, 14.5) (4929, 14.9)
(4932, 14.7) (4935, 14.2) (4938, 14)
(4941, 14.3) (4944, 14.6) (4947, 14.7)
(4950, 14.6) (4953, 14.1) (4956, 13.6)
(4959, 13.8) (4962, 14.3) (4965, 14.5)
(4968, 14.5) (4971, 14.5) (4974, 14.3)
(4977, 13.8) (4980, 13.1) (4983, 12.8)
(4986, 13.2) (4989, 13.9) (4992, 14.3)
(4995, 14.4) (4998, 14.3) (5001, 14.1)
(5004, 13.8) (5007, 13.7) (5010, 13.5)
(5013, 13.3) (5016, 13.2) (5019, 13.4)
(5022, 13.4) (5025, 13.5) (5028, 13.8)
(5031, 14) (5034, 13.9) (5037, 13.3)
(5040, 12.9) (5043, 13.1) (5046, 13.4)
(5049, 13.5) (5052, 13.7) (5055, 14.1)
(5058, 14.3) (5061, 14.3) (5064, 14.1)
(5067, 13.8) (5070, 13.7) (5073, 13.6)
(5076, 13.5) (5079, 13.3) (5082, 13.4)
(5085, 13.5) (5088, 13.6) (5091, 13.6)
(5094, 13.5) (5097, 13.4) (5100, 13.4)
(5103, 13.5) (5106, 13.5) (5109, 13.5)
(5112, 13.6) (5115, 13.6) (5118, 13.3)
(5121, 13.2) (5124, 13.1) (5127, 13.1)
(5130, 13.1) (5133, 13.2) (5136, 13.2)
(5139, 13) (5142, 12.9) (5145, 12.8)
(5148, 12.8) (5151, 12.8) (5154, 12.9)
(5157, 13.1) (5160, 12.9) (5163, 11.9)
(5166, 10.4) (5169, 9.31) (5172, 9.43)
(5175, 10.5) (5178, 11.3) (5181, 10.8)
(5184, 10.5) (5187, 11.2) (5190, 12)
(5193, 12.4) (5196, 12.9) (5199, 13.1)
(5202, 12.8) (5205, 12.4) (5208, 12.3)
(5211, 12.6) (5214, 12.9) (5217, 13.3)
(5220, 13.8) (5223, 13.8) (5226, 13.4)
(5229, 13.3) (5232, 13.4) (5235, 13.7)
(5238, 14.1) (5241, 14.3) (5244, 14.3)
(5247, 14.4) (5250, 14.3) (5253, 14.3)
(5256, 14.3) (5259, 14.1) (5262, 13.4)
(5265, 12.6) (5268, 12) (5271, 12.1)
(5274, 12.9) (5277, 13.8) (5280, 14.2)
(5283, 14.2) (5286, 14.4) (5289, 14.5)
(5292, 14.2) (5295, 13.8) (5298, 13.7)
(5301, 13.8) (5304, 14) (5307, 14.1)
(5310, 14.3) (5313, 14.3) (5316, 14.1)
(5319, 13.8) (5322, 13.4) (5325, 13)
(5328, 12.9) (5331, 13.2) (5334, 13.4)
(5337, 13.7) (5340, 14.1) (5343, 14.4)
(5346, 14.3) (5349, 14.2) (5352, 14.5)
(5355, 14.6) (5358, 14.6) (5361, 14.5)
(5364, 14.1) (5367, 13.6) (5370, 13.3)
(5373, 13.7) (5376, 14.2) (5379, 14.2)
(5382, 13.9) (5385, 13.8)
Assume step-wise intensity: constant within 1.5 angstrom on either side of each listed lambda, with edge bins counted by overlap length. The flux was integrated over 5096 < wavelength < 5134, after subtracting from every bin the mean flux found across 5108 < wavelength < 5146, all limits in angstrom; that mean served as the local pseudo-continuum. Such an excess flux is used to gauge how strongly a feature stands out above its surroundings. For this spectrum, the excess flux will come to 6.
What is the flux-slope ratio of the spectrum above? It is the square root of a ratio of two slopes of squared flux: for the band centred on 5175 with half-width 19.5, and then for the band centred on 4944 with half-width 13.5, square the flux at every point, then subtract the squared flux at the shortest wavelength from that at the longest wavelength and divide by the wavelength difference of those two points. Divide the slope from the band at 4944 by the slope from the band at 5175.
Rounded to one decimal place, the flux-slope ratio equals 1.6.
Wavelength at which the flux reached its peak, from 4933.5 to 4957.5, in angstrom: 4947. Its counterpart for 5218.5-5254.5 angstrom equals 5247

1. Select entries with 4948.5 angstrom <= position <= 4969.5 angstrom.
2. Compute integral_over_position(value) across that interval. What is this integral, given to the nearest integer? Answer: 298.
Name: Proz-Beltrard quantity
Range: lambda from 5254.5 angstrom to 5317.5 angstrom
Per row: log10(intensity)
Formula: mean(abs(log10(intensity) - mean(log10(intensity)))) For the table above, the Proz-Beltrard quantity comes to 0.018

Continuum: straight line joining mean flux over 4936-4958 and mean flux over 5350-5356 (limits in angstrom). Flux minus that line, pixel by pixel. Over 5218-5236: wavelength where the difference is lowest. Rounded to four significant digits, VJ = 5229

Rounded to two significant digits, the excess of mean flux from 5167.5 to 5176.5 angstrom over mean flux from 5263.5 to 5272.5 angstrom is -2.5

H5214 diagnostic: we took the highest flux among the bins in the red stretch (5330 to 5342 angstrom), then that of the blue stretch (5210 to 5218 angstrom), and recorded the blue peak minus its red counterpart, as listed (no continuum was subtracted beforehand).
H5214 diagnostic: -0.80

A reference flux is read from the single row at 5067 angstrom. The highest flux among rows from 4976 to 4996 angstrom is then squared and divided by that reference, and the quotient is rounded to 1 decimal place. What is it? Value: 15.0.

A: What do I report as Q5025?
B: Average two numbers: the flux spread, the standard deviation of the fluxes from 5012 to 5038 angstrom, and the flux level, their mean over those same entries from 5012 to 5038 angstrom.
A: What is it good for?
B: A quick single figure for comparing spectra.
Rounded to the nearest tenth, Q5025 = 6.9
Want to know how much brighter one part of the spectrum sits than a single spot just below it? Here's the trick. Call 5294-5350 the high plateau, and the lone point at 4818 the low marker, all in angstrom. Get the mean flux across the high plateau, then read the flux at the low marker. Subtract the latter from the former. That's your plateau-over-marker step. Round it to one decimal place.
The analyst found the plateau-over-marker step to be -1.0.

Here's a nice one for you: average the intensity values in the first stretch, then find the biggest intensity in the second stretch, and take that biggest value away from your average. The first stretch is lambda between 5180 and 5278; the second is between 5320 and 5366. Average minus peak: -1.5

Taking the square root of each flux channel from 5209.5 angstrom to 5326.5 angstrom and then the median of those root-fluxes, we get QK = 3.71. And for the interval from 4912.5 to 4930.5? 3.73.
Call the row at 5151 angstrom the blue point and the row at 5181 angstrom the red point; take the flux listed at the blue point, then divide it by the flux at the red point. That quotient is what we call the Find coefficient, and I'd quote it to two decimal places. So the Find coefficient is 1.19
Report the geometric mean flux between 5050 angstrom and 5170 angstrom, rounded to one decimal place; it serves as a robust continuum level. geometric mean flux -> 13.2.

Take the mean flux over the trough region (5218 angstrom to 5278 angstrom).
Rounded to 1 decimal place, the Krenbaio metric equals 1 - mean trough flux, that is -12.6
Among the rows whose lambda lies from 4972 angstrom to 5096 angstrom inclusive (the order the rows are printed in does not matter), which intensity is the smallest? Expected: 12.8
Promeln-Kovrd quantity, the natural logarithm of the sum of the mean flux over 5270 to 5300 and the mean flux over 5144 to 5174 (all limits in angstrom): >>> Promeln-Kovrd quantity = 3.24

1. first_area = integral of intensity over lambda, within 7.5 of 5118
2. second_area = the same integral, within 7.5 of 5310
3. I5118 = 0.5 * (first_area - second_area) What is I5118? -6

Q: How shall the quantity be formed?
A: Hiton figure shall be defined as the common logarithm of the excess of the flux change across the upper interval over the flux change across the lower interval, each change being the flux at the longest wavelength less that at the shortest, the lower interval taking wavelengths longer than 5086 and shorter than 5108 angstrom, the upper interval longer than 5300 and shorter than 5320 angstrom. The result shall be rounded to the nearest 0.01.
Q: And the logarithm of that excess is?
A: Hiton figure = -1.00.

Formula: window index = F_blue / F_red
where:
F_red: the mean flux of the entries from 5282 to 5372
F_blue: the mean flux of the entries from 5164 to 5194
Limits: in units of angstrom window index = 0.77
